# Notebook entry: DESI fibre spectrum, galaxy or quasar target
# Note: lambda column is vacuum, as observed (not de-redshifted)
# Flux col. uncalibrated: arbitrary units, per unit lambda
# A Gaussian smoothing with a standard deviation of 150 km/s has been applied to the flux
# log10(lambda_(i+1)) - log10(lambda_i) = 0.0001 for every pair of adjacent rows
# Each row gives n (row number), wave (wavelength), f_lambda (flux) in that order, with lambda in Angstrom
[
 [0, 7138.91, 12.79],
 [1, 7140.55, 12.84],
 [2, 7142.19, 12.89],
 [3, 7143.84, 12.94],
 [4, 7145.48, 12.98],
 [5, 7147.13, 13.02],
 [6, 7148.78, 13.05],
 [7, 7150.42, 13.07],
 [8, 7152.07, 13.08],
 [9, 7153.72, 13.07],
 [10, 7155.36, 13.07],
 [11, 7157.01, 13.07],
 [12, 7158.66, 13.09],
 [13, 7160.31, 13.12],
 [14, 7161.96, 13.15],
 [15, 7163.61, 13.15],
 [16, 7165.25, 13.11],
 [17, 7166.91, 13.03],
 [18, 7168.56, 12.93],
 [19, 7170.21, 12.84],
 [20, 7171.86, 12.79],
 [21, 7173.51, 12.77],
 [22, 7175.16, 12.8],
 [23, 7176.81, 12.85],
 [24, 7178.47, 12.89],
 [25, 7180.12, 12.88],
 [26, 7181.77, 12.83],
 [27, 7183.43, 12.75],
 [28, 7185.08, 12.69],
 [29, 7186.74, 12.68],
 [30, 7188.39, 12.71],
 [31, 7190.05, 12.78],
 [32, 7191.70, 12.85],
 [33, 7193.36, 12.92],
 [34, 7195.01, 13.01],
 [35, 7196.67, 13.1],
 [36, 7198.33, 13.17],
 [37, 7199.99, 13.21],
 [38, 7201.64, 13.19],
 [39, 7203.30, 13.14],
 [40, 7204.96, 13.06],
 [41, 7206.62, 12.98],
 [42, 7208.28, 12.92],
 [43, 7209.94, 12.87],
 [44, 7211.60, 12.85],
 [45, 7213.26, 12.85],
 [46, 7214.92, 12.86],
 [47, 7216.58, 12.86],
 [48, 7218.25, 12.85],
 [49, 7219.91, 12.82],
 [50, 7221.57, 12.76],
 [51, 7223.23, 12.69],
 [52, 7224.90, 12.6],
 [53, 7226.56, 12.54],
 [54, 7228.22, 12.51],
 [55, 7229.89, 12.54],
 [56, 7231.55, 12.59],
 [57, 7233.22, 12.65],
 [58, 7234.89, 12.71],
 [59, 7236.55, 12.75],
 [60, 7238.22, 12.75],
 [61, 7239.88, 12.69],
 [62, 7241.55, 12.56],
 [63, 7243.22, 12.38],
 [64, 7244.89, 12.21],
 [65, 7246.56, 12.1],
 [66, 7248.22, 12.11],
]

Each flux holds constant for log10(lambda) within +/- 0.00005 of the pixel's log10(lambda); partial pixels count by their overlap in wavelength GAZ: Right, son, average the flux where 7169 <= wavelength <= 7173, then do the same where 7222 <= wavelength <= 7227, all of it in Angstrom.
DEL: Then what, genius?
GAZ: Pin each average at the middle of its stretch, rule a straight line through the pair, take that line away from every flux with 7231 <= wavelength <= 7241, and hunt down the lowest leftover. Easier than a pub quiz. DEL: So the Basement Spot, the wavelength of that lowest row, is 7231.55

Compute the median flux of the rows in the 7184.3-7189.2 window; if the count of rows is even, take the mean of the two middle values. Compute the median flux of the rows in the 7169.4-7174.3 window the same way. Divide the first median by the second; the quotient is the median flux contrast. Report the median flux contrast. 0.99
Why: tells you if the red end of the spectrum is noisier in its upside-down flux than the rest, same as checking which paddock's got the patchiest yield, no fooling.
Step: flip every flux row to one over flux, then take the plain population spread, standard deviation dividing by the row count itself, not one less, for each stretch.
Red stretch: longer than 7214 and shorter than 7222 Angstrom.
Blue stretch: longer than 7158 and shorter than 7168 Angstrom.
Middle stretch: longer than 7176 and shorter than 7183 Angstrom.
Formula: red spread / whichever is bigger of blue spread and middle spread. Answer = 1.0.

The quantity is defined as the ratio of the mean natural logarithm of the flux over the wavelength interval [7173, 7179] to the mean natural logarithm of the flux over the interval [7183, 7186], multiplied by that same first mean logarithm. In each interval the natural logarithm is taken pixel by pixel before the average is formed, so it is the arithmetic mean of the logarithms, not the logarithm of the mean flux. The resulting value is 2.56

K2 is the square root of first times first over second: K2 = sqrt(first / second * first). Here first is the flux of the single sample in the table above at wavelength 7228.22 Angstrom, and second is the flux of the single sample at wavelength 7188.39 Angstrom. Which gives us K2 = 3.51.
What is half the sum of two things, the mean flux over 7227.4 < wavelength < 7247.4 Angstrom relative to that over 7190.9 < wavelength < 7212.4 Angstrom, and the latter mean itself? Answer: 6.99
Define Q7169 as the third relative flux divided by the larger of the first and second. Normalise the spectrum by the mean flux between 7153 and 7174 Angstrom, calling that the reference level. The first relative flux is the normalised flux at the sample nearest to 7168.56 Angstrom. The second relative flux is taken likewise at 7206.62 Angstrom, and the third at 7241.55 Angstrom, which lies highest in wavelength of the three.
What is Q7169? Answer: 0.968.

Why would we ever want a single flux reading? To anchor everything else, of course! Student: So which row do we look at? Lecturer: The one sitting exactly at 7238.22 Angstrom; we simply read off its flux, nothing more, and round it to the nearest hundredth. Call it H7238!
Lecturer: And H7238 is 12.75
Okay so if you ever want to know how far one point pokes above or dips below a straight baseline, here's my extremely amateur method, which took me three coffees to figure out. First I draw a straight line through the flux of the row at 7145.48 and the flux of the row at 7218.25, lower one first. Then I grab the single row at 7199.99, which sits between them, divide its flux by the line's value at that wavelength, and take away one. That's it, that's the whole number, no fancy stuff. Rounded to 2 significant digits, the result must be 0.025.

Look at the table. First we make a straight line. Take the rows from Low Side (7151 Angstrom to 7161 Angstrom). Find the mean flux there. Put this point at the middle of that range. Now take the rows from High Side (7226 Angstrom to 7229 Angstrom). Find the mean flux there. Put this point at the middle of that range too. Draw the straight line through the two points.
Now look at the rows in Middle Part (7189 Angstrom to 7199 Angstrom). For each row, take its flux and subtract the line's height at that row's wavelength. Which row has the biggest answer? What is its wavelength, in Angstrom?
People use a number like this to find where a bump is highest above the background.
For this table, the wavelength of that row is 7198.33 Angstrom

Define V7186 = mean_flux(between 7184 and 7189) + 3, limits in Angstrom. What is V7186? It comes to 15.7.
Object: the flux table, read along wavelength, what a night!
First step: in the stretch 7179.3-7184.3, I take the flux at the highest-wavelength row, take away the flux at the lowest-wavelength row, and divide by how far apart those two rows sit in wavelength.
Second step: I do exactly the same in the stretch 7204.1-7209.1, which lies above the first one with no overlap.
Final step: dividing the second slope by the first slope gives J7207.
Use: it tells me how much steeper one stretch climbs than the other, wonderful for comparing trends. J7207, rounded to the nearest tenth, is 1.1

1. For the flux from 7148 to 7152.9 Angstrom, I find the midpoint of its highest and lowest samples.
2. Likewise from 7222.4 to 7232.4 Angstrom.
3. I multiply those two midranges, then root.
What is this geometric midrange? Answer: 12.8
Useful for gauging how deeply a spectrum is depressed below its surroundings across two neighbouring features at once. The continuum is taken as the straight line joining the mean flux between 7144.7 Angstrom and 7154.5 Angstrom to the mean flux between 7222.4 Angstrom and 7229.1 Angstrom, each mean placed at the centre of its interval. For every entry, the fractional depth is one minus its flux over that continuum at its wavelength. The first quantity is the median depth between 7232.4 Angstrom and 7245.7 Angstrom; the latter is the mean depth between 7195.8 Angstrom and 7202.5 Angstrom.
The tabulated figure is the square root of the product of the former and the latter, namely 0.020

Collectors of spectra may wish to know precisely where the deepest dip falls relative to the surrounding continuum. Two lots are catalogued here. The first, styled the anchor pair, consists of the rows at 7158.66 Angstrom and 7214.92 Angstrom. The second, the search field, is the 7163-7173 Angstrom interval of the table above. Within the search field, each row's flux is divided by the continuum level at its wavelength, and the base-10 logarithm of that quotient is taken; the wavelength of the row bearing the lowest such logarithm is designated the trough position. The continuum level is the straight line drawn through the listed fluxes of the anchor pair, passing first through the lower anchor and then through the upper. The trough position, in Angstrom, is 7171.86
